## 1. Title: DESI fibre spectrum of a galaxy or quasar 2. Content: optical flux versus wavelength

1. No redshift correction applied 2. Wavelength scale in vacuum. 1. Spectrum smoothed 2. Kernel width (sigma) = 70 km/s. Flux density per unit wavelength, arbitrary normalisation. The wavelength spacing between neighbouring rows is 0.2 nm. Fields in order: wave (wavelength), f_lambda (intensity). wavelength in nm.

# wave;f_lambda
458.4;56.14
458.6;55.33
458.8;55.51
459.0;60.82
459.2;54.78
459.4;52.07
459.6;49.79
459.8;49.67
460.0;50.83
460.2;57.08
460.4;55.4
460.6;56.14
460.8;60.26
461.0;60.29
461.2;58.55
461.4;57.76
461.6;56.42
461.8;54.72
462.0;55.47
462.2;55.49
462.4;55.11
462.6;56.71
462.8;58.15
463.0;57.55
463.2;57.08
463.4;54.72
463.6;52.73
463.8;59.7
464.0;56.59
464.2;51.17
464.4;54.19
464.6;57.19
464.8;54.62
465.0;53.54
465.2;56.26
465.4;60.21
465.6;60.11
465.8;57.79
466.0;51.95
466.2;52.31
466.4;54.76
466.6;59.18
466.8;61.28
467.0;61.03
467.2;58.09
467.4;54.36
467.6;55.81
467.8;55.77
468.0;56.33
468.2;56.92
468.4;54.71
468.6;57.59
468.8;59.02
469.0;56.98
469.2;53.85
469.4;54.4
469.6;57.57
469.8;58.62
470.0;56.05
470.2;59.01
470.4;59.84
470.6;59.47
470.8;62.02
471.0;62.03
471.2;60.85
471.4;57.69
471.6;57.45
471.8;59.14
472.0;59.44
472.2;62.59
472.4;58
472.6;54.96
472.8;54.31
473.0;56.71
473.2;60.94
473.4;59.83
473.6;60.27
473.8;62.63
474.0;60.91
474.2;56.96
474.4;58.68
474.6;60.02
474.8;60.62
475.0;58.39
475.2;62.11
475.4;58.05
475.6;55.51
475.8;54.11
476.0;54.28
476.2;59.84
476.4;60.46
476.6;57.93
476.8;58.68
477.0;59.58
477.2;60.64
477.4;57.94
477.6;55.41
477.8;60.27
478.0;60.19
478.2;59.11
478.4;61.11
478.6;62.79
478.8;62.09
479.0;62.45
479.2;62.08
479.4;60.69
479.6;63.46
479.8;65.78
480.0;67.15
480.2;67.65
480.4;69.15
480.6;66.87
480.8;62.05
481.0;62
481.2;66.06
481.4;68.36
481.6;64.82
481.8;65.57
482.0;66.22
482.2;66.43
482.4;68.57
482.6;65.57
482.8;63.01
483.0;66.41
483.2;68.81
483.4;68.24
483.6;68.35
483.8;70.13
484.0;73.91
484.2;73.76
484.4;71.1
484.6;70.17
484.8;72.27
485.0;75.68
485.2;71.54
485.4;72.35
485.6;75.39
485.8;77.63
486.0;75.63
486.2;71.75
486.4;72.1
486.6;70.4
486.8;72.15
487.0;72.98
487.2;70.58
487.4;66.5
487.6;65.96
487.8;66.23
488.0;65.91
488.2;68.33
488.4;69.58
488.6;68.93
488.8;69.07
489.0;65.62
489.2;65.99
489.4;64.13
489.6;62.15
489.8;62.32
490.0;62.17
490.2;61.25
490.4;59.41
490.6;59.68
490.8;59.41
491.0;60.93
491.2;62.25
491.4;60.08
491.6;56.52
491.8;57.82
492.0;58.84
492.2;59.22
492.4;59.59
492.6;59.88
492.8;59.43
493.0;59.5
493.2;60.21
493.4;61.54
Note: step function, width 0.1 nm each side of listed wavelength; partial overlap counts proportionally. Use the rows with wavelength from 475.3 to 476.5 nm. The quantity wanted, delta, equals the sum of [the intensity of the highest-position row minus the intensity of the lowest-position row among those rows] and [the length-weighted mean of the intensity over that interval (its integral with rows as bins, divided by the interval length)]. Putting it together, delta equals 59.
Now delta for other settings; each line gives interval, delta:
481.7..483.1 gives 67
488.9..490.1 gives 60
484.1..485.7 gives 74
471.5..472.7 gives 56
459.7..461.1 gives 66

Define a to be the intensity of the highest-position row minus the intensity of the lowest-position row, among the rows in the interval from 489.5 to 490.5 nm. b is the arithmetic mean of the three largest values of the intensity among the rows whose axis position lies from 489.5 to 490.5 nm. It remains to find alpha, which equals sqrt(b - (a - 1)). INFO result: 8.12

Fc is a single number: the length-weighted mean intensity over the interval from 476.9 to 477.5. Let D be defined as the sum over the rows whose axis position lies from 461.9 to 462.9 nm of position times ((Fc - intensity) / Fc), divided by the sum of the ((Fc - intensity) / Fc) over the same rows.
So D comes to 462.32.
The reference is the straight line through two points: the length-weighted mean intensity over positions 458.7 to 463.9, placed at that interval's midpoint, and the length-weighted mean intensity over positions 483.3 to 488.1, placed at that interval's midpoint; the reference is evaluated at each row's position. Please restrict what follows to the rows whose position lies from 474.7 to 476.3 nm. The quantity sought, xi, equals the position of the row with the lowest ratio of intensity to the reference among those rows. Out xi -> 475.8 nm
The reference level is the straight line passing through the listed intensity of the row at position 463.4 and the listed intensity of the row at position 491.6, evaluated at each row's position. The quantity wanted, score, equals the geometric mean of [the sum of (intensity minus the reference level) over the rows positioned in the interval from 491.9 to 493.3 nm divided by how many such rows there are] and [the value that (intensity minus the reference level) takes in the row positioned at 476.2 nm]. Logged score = 3.6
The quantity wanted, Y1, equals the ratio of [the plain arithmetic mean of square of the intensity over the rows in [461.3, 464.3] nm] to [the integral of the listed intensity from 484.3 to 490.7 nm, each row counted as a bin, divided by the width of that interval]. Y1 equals 46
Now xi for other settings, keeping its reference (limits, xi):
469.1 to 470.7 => 469.2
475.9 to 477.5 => 476.0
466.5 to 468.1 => 467.4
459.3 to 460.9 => 459.8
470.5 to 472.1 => 471.6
